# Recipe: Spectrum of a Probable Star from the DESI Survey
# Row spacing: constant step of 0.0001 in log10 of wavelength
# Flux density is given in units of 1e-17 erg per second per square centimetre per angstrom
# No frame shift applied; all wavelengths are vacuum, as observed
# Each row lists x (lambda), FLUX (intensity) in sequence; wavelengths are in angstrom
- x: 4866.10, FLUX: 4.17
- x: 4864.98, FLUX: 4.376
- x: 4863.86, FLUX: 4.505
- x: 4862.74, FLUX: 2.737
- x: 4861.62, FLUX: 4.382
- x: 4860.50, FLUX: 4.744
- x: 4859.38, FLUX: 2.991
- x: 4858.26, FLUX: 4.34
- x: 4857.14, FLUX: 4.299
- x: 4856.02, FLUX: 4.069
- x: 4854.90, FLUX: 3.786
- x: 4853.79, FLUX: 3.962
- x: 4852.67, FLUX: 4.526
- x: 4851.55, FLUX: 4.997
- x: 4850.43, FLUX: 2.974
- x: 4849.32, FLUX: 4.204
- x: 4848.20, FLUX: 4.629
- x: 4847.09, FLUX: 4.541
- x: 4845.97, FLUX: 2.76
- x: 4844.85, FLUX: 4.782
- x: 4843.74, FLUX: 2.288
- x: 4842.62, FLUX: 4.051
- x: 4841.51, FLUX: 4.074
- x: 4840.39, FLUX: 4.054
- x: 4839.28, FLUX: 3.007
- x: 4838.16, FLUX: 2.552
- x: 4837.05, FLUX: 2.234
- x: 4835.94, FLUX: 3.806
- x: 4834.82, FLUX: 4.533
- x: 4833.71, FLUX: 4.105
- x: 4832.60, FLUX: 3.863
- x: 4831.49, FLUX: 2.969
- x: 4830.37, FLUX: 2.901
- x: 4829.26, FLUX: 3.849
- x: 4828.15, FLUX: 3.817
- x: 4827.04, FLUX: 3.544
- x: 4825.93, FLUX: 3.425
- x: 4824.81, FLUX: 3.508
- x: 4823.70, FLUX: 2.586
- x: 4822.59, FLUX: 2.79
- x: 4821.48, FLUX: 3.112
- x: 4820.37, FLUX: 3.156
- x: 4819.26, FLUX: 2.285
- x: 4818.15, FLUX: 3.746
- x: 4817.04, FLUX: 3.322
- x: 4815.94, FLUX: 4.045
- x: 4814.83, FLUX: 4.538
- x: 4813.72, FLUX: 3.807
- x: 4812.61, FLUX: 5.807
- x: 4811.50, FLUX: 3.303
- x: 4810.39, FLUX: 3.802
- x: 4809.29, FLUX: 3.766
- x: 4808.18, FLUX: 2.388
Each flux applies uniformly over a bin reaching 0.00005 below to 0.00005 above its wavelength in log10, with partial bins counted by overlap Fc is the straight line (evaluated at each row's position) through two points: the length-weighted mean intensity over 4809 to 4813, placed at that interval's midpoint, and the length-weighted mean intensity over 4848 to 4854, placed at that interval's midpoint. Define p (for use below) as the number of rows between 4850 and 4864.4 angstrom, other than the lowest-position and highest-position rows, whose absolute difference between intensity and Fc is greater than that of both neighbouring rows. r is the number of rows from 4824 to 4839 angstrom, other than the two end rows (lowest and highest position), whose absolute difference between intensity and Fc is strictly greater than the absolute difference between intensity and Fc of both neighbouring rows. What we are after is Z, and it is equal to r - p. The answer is 0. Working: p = 3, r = 3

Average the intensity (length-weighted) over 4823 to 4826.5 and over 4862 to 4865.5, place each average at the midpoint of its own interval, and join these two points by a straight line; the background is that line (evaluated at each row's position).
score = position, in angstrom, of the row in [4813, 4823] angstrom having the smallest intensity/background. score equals 4819.26 angstrom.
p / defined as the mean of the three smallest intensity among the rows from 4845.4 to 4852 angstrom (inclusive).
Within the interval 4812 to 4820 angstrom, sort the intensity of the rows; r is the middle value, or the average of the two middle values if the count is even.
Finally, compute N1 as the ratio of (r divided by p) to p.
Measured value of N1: 0.35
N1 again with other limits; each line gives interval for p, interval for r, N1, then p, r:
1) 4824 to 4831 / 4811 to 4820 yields 0.35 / 3.3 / 3.78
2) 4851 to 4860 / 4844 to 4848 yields 0.35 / 3.6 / 4.54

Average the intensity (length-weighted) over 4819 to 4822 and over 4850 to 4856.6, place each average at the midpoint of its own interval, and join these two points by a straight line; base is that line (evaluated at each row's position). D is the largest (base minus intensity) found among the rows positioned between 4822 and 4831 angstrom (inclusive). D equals 0.43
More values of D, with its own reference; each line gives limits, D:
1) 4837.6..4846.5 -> 1.44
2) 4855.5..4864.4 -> 1.67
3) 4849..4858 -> 1.00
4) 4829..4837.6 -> 1.26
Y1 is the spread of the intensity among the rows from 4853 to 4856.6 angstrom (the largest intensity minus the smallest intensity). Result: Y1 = 0.28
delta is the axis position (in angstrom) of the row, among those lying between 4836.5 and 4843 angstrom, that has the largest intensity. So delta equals 4841.51 angstrom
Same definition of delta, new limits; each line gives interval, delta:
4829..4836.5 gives 4834.82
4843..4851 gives 4844.85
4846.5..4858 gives 4851.55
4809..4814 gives 4812.61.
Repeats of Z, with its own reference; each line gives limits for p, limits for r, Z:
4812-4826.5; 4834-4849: -1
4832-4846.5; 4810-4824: 2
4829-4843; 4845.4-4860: 1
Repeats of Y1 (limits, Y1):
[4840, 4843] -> 0.02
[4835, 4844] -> 1.84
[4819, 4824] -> 0.87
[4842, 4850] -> 2.49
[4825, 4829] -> 0.39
